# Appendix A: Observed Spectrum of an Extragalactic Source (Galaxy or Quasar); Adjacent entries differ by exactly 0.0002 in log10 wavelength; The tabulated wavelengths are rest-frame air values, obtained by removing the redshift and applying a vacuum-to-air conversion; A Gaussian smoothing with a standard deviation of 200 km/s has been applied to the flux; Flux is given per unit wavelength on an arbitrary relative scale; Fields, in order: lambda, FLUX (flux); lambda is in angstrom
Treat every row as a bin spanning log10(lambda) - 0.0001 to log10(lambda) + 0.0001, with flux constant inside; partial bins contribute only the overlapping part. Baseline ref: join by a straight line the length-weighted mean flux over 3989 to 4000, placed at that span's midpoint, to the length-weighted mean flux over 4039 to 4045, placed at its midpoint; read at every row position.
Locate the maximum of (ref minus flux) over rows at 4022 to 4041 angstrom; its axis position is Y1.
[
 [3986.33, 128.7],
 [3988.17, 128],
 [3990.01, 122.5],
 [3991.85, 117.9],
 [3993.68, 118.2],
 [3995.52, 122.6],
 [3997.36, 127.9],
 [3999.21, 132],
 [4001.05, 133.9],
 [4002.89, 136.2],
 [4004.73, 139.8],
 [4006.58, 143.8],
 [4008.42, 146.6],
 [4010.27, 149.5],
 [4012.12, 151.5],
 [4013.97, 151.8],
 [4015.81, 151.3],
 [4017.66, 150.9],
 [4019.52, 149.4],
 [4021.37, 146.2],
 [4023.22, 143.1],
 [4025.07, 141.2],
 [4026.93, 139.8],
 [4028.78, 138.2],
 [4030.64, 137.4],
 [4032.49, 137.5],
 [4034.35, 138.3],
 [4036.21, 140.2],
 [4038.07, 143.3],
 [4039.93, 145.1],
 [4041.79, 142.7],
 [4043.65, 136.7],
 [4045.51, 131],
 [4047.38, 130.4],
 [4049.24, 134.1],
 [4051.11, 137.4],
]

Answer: 4032.49 angstrom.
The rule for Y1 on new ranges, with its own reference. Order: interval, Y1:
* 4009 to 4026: 4025.07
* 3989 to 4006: 3993.68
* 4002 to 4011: 4002.89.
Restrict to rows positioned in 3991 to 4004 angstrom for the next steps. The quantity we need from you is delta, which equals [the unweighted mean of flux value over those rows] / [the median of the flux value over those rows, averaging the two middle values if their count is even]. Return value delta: 0.99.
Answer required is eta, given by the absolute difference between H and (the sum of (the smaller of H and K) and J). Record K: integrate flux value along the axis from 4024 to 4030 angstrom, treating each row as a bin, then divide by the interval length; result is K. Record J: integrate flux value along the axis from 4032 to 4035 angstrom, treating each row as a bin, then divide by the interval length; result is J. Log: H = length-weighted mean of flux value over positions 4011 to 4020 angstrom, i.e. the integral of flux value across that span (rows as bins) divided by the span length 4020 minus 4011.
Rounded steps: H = 151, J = 138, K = 140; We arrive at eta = 127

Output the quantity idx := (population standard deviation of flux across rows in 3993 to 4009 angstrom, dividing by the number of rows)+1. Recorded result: 9.9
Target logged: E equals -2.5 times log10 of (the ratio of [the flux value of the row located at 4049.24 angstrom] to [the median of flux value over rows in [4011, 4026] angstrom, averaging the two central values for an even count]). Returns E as 0.12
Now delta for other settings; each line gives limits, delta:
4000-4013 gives 0.99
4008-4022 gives 1.00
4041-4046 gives 1.00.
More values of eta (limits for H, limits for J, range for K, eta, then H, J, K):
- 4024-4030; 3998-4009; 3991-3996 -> 118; 140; 138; 120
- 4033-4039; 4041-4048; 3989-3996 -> 115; 140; 135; 120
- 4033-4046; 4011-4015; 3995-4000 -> 139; 140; 152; 128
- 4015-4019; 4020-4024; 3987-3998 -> 118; 151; 145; 123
